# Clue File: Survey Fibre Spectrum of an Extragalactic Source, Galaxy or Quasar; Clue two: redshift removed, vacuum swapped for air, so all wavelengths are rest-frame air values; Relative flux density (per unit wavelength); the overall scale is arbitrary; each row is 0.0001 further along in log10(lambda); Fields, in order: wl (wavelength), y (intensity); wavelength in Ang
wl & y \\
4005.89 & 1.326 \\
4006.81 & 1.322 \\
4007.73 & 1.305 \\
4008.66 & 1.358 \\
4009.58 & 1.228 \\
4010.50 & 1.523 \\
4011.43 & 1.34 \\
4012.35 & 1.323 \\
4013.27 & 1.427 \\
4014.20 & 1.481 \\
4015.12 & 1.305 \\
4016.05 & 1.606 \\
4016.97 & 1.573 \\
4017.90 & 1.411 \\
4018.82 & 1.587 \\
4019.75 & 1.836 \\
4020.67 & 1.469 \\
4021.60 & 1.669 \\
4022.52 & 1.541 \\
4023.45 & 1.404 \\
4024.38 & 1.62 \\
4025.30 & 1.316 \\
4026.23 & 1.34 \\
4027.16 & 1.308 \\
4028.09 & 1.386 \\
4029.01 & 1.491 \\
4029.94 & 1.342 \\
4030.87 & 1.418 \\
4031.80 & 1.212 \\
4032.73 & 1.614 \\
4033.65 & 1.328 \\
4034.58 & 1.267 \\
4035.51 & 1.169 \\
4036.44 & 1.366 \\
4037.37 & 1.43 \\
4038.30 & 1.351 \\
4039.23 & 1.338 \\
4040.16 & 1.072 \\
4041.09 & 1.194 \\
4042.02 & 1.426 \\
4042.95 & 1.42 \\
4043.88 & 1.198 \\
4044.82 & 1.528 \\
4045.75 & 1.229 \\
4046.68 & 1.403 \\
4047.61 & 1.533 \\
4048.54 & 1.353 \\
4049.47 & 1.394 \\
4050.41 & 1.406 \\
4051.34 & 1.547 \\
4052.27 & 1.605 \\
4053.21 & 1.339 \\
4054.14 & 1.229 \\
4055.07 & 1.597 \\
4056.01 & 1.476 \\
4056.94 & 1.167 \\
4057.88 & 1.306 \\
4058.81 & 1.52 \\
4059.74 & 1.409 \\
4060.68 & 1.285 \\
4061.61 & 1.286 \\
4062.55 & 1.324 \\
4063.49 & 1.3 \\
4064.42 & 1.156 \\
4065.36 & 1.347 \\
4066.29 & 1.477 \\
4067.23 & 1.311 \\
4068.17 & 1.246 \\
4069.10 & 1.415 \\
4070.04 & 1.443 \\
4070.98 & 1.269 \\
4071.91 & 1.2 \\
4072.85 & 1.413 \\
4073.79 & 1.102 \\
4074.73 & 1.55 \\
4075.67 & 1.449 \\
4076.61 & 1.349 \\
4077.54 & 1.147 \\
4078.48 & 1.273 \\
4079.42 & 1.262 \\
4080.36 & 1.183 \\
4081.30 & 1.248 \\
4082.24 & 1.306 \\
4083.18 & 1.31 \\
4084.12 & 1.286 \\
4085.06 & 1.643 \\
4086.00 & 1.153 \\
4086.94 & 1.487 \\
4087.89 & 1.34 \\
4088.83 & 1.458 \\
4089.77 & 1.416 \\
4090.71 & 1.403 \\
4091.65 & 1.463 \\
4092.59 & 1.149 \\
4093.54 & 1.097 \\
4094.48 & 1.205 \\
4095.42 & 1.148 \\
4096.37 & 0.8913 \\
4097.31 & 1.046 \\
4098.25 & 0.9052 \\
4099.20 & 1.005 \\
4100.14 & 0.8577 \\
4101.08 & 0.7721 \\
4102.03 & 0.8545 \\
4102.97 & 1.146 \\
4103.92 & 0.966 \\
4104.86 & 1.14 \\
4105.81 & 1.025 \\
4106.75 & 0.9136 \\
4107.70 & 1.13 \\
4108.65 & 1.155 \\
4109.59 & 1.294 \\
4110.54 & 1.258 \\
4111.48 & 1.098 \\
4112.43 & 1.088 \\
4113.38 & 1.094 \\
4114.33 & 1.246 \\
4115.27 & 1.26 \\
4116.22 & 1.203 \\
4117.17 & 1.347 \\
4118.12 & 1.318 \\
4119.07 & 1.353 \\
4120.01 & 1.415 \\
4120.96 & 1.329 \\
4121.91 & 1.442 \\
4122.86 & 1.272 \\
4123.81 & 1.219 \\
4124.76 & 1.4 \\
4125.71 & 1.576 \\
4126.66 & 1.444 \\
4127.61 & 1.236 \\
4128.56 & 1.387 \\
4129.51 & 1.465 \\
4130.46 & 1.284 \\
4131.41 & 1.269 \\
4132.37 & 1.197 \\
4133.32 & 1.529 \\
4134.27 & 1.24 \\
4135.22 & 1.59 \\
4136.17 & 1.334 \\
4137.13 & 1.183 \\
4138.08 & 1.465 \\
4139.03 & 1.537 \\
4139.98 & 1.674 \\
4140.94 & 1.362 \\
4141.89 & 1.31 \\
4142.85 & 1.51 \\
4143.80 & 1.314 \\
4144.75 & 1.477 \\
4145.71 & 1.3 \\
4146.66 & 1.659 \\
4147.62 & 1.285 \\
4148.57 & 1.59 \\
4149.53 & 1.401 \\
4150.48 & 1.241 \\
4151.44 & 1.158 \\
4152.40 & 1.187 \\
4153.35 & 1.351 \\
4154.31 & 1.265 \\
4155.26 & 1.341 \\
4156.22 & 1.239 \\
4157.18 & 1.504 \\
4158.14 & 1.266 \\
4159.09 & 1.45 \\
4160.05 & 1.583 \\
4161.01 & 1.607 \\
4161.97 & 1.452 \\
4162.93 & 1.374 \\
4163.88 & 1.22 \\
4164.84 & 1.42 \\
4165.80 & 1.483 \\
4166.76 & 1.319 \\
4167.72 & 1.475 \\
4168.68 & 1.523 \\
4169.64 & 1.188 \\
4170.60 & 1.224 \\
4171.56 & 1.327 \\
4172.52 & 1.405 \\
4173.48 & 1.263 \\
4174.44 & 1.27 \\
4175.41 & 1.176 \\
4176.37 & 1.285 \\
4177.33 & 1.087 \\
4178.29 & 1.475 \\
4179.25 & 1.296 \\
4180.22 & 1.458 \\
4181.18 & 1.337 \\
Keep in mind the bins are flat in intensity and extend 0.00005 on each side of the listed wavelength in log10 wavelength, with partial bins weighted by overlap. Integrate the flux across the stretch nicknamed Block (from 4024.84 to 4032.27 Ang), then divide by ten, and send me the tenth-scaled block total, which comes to 1.00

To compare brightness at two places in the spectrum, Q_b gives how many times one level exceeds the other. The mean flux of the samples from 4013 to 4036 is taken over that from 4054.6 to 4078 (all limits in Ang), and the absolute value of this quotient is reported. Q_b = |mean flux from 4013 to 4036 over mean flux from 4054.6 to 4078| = 1.08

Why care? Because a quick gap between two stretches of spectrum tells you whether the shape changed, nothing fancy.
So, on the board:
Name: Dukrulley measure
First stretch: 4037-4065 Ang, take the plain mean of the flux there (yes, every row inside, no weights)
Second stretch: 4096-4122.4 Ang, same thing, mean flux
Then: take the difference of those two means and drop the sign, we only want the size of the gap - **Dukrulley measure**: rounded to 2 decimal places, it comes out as 0.23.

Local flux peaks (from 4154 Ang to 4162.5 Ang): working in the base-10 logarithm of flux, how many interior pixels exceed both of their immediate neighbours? 3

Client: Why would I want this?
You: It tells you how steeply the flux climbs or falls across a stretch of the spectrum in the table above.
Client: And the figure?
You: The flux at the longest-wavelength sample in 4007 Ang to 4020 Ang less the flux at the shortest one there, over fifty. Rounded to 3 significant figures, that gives 0.0106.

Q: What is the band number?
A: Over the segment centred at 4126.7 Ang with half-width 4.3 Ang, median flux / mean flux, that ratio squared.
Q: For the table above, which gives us 1.033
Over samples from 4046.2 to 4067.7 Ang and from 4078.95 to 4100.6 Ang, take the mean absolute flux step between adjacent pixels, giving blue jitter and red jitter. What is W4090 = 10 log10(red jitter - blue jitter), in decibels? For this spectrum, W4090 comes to -23.3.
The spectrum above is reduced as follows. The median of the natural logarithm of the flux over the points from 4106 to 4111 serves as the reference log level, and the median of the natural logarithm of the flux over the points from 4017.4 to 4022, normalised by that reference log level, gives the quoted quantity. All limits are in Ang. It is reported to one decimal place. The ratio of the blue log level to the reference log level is 3.2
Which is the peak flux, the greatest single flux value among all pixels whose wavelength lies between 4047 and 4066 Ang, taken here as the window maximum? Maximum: 1.605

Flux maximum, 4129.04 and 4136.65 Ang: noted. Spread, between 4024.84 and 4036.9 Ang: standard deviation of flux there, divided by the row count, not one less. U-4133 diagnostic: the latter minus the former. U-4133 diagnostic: -1.48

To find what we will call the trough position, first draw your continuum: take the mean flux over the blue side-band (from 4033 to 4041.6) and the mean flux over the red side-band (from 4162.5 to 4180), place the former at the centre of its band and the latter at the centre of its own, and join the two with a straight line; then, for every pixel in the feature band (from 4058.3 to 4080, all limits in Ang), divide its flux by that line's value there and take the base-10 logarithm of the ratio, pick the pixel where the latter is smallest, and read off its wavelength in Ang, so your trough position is 4073.79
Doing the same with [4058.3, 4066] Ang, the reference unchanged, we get 4064.42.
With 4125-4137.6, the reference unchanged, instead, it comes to 4137.13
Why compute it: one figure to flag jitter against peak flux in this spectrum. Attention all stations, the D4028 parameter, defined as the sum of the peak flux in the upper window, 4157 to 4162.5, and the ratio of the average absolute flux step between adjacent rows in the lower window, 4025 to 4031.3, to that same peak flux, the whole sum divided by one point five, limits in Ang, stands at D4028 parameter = 1.10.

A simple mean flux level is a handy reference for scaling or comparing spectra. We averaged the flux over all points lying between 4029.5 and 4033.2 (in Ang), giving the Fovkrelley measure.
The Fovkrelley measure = 1.40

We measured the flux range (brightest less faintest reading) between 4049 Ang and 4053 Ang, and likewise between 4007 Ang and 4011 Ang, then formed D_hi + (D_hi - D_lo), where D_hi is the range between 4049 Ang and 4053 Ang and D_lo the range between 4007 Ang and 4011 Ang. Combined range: 0.13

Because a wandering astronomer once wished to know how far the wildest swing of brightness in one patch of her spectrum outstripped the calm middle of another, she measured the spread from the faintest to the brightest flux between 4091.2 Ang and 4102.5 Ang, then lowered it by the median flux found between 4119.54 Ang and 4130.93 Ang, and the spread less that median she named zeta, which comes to -0.70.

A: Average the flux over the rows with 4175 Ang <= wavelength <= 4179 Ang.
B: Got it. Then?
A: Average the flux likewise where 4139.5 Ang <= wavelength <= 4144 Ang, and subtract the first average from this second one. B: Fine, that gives 0.18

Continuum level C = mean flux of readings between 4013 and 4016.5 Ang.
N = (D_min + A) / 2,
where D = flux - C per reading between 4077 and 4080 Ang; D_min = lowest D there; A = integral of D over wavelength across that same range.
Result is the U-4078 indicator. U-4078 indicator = -0.5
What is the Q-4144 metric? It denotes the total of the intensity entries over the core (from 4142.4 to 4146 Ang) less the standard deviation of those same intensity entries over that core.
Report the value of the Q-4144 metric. 5.5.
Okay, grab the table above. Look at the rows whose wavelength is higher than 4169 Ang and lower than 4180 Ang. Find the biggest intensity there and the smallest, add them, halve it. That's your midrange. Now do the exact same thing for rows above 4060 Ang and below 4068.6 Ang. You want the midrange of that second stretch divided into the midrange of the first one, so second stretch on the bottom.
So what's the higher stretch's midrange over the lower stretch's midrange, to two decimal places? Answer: 0.97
